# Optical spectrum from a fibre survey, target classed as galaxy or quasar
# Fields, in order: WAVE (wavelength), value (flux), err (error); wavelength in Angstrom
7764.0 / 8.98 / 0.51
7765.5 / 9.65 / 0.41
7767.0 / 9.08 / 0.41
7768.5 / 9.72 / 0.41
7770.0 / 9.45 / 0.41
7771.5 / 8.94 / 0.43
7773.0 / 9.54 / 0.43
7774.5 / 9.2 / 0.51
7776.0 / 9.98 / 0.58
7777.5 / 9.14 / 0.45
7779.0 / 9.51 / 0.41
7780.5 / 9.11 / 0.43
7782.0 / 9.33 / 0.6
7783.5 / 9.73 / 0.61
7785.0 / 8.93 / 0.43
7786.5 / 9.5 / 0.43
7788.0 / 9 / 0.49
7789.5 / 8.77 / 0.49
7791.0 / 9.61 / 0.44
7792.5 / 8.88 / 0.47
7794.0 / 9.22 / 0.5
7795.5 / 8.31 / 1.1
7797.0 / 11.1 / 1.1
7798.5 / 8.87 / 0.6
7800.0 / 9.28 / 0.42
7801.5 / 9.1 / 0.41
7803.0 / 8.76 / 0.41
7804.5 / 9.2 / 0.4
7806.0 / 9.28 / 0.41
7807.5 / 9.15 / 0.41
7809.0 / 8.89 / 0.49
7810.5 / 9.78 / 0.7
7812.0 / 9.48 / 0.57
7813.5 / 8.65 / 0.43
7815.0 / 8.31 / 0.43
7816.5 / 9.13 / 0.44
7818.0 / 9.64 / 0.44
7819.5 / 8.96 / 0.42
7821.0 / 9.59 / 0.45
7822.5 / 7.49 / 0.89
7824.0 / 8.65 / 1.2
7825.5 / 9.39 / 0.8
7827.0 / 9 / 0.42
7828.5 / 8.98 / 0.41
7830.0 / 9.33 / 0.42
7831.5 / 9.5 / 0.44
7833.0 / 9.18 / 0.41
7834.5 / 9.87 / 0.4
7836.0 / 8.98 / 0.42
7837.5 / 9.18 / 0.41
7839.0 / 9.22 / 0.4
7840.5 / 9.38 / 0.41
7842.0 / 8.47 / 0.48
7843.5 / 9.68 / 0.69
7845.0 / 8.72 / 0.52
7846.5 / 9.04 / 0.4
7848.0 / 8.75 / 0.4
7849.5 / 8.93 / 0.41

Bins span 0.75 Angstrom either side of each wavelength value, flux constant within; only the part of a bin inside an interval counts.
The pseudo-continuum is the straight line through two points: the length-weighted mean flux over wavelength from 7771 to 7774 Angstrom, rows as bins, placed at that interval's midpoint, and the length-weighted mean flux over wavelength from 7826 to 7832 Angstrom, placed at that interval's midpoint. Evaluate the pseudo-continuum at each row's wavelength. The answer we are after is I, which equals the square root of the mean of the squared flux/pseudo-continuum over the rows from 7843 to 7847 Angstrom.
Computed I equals 1.00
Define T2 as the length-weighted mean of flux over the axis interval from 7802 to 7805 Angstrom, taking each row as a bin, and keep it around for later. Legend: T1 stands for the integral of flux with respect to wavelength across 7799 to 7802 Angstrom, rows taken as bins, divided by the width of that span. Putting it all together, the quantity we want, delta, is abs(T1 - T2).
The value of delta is 0.20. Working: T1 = 9.2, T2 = 8.97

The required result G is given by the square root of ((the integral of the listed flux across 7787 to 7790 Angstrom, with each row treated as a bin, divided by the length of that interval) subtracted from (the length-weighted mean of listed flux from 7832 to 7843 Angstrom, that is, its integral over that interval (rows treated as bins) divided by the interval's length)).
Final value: 0.51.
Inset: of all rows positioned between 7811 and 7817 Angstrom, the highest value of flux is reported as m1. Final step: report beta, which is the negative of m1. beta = -9.48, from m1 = 9.48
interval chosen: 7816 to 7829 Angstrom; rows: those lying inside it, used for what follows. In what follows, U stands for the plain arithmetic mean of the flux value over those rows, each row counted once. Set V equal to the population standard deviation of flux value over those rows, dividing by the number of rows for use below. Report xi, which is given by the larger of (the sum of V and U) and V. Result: 9.59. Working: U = 8.98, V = 0.61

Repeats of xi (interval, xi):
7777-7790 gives 9.52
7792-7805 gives 9.92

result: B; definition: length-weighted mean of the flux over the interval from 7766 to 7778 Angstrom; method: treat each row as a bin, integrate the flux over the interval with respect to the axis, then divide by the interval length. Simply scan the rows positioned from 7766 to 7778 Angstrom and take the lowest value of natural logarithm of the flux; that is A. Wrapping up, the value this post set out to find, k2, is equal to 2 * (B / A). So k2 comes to 8.57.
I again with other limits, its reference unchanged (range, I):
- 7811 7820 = 0.98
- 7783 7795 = 1.00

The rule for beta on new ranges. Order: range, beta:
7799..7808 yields -9.28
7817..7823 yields -9.64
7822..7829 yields -9.39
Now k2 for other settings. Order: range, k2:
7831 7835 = 8.57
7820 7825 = 8.58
